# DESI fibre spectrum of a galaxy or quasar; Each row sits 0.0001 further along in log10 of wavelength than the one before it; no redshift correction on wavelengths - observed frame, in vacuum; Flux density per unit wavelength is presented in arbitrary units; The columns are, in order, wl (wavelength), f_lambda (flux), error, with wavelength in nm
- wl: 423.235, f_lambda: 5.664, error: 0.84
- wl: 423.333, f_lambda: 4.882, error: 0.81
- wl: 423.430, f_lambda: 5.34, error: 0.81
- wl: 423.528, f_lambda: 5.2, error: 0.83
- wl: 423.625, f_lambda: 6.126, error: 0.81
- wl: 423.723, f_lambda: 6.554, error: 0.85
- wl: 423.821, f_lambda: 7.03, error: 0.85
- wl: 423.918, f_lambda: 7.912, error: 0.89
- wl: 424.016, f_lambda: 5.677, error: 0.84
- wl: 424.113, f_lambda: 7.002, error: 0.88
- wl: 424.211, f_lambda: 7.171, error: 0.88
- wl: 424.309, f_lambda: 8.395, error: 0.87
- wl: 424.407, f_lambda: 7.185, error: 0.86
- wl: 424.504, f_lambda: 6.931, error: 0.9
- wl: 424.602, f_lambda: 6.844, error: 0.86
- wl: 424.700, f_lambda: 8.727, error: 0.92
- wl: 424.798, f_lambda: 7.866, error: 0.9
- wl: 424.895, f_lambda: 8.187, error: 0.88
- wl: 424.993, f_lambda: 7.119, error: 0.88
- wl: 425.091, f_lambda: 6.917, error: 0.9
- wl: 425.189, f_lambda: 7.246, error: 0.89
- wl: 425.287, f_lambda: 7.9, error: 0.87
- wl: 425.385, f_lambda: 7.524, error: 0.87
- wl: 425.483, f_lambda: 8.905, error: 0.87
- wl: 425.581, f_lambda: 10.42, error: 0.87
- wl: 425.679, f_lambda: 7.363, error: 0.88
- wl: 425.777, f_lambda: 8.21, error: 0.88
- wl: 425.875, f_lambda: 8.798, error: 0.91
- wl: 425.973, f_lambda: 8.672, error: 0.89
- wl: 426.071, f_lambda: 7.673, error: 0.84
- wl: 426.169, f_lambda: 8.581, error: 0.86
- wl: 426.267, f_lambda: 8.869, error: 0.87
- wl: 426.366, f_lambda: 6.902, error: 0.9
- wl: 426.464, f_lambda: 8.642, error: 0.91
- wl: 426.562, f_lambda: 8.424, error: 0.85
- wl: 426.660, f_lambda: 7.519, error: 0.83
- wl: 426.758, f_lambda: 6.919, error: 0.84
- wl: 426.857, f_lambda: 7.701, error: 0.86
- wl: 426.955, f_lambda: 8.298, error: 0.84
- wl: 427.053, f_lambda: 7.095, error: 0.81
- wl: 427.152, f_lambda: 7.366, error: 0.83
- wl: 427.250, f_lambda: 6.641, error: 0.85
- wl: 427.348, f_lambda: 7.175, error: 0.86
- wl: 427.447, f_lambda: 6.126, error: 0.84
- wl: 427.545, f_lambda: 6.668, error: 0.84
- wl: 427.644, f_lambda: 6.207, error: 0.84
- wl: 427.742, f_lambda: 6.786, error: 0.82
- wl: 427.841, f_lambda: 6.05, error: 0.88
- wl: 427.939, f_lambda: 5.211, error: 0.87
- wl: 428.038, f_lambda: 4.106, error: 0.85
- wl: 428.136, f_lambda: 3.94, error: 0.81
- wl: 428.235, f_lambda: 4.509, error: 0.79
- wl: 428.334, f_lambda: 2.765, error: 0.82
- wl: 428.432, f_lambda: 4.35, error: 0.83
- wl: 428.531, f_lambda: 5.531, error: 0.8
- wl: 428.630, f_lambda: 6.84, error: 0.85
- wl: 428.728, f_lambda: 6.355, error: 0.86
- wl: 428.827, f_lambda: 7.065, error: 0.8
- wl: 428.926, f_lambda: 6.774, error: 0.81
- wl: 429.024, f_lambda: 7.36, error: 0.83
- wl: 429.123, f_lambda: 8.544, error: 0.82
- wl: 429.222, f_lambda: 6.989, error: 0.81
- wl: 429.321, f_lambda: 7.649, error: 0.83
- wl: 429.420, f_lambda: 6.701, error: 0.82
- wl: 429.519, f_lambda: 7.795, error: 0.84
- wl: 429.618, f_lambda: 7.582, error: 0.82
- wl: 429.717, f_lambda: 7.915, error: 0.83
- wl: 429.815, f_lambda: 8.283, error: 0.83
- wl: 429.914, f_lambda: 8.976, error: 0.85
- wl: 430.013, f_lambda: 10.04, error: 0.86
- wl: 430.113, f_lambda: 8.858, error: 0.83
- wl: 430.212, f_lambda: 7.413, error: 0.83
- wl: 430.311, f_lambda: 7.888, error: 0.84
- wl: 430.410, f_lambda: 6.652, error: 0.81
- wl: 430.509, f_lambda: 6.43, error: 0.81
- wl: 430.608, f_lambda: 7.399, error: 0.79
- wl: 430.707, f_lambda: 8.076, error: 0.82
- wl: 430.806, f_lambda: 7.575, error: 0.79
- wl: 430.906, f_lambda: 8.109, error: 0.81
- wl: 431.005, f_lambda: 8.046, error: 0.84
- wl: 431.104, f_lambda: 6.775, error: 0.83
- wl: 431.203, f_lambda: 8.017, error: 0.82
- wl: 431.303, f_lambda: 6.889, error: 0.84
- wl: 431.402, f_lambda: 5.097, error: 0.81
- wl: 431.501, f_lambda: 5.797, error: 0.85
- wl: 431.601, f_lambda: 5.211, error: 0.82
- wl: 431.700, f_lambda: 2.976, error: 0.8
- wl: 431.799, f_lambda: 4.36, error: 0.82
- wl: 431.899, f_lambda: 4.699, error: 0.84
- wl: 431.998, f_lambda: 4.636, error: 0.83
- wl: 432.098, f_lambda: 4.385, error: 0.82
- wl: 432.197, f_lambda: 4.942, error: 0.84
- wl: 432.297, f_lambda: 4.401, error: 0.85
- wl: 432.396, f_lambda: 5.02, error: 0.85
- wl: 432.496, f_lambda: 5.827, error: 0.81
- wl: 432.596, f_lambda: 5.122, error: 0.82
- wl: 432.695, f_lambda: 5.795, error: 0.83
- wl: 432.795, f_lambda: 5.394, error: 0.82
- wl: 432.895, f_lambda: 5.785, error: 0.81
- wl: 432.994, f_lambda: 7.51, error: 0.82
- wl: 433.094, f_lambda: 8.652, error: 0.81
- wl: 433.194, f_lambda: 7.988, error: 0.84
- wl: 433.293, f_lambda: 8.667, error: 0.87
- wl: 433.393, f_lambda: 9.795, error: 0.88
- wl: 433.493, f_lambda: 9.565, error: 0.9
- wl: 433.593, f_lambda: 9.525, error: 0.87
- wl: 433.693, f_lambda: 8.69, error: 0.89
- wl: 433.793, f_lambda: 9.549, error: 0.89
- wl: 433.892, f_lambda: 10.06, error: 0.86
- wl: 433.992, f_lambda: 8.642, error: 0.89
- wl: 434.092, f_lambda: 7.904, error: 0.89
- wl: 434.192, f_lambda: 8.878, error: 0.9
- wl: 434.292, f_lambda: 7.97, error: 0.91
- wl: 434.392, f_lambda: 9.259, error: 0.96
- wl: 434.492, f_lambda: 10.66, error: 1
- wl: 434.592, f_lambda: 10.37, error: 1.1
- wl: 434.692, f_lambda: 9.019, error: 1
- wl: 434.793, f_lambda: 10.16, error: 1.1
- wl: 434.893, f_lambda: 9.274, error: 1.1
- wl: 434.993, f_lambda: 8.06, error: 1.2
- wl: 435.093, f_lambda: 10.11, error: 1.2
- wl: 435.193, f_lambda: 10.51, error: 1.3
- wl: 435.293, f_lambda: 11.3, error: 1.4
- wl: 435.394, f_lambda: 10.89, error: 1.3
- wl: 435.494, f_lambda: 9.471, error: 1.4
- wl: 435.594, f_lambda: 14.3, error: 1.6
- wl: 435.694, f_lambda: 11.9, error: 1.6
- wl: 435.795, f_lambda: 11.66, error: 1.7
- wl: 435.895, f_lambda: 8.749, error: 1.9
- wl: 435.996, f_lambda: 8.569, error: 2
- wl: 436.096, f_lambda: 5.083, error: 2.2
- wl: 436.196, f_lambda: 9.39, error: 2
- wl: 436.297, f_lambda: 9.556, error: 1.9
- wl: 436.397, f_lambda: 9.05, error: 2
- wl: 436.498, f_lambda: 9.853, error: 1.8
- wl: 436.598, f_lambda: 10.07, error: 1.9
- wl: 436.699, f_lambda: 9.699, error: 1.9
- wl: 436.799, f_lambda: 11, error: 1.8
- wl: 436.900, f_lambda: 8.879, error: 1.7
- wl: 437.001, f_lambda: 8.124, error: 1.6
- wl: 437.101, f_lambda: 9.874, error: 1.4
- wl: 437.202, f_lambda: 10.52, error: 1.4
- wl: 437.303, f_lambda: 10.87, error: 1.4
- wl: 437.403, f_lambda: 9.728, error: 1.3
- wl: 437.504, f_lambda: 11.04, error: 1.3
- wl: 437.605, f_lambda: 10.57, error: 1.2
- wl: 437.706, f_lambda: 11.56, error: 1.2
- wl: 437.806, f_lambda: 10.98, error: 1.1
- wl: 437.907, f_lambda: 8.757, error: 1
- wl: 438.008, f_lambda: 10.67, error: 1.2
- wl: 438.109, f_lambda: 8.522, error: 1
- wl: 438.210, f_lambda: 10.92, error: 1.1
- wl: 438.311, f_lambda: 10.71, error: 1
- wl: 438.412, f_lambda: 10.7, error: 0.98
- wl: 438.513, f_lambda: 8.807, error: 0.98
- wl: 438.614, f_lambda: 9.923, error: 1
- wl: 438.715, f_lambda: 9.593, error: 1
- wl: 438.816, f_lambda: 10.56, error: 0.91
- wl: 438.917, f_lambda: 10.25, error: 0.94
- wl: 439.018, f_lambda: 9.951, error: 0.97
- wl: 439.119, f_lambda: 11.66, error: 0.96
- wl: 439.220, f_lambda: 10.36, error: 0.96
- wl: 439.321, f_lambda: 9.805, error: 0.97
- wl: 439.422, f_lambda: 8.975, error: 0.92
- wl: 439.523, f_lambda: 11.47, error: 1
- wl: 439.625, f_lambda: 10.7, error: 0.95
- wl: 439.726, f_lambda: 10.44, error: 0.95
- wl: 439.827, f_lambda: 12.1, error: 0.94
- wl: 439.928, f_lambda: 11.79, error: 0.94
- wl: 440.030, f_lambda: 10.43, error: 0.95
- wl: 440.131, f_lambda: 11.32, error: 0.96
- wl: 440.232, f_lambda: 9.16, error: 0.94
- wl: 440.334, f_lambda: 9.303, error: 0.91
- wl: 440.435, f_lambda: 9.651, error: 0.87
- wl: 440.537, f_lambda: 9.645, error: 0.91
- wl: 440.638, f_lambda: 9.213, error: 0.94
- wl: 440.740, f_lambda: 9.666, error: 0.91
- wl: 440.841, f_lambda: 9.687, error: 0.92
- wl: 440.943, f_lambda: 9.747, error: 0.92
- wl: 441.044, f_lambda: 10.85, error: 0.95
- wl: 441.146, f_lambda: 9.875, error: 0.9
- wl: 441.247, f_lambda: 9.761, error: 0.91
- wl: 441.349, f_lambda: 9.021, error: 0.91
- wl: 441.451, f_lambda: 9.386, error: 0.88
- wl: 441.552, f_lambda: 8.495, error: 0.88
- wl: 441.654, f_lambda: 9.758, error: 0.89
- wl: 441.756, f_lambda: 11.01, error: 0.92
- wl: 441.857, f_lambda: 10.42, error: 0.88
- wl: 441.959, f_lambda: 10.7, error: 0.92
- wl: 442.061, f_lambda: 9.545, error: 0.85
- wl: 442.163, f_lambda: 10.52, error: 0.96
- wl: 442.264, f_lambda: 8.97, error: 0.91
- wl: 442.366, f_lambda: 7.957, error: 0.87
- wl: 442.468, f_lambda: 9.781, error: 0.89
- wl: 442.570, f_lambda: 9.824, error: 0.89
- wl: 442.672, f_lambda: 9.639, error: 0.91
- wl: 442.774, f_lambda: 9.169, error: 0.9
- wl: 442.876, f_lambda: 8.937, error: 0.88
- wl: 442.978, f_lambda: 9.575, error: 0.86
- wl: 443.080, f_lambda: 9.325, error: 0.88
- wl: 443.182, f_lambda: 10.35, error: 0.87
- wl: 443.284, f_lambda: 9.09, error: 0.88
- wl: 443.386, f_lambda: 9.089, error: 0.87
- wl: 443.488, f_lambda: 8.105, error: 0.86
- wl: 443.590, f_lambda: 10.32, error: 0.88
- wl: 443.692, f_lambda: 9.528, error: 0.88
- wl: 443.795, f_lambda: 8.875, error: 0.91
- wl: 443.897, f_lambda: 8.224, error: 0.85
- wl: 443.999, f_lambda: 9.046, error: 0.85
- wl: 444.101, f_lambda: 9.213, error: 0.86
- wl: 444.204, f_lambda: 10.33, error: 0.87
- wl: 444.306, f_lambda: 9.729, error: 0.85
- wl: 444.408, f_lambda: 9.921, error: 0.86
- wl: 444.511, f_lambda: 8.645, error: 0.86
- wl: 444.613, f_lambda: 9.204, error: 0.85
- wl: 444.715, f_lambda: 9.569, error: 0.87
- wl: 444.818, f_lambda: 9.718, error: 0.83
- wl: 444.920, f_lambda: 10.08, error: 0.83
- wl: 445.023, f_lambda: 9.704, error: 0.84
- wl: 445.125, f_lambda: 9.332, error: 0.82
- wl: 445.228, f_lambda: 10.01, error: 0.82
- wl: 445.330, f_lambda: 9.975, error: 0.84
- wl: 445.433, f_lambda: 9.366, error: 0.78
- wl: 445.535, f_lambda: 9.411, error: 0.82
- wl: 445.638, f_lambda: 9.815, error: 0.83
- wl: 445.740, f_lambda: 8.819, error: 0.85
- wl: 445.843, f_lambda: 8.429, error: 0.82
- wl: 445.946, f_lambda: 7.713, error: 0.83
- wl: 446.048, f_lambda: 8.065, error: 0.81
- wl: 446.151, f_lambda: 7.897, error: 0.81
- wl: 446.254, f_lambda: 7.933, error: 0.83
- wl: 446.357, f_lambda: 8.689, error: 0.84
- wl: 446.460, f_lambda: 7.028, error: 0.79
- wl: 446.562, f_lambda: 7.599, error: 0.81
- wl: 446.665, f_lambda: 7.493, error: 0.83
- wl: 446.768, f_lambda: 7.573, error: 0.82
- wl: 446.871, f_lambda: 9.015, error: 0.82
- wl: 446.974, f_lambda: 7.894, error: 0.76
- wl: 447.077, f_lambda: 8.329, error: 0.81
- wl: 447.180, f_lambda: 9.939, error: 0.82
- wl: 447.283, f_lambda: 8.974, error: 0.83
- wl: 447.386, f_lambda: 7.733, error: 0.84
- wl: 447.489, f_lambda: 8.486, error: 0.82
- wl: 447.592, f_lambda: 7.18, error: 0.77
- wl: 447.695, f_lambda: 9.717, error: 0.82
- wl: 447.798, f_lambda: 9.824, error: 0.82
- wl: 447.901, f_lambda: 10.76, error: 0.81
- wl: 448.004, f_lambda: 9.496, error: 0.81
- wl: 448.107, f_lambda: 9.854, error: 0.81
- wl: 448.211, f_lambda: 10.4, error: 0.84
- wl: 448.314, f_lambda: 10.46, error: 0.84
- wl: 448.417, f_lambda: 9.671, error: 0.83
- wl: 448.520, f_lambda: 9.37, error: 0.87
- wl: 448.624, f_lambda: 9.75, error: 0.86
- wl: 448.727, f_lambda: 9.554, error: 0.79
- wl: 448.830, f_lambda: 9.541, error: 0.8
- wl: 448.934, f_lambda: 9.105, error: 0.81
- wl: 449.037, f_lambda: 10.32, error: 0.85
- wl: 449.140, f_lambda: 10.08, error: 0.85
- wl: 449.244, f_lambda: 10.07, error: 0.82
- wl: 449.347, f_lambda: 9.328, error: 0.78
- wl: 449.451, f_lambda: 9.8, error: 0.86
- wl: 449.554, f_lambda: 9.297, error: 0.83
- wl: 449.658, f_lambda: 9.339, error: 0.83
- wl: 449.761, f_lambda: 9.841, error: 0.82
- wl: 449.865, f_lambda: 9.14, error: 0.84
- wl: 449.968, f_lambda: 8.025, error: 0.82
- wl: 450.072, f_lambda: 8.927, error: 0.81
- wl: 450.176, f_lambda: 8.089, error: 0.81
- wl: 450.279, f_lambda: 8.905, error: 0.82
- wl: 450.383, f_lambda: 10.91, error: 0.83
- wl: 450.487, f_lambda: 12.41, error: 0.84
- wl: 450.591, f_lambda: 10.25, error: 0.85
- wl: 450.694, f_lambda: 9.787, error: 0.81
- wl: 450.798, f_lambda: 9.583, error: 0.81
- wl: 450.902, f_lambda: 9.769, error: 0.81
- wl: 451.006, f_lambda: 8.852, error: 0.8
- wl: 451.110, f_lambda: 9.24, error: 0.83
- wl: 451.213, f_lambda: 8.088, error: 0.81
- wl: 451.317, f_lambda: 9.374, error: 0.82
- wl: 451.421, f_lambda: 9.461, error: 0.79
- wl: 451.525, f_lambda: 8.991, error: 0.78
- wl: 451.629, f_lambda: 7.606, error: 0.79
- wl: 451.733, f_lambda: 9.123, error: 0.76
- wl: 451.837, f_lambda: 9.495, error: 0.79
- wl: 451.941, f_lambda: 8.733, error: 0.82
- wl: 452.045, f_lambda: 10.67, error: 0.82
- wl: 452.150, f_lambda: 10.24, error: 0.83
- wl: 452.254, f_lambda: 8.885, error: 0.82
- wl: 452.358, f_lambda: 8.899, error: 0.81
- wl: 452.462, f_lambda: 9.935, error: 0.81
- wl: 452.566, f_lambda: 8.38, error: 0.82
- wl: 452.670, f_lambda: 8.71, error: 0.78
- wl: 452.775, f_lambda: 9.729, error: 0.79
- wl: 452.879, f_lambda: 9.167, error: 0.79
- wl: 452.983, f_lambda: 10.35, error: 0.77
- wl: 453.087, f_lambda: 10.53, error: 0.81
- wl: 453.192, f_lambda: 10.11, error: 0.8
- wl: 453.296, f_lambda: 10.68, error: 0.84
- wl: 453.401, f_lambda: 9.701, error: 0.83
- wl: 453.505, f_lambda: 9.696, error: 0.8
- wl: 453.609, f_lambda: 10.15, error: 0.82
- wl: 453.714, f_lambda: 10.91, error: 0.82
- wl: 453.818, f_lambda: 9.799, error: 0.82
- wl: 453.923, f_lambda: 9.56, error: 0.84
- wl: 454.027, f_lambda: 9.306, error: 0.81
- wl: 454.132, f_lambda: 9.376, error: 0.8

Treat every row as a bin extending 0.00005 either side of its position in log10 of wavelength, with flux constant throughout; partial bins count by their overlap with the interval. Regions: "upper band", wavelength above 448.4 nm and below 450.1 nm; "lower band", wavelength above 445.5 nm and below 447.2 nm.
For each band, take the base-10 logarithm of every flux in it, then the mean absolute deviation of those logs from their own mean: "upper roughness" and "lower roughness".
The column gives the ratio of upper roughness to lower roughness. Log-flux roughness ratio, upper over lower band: 0.51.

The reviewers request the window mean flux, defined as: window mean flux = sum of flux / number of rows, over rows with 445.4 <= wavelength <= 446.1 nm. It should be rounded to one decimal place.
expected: 8.8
